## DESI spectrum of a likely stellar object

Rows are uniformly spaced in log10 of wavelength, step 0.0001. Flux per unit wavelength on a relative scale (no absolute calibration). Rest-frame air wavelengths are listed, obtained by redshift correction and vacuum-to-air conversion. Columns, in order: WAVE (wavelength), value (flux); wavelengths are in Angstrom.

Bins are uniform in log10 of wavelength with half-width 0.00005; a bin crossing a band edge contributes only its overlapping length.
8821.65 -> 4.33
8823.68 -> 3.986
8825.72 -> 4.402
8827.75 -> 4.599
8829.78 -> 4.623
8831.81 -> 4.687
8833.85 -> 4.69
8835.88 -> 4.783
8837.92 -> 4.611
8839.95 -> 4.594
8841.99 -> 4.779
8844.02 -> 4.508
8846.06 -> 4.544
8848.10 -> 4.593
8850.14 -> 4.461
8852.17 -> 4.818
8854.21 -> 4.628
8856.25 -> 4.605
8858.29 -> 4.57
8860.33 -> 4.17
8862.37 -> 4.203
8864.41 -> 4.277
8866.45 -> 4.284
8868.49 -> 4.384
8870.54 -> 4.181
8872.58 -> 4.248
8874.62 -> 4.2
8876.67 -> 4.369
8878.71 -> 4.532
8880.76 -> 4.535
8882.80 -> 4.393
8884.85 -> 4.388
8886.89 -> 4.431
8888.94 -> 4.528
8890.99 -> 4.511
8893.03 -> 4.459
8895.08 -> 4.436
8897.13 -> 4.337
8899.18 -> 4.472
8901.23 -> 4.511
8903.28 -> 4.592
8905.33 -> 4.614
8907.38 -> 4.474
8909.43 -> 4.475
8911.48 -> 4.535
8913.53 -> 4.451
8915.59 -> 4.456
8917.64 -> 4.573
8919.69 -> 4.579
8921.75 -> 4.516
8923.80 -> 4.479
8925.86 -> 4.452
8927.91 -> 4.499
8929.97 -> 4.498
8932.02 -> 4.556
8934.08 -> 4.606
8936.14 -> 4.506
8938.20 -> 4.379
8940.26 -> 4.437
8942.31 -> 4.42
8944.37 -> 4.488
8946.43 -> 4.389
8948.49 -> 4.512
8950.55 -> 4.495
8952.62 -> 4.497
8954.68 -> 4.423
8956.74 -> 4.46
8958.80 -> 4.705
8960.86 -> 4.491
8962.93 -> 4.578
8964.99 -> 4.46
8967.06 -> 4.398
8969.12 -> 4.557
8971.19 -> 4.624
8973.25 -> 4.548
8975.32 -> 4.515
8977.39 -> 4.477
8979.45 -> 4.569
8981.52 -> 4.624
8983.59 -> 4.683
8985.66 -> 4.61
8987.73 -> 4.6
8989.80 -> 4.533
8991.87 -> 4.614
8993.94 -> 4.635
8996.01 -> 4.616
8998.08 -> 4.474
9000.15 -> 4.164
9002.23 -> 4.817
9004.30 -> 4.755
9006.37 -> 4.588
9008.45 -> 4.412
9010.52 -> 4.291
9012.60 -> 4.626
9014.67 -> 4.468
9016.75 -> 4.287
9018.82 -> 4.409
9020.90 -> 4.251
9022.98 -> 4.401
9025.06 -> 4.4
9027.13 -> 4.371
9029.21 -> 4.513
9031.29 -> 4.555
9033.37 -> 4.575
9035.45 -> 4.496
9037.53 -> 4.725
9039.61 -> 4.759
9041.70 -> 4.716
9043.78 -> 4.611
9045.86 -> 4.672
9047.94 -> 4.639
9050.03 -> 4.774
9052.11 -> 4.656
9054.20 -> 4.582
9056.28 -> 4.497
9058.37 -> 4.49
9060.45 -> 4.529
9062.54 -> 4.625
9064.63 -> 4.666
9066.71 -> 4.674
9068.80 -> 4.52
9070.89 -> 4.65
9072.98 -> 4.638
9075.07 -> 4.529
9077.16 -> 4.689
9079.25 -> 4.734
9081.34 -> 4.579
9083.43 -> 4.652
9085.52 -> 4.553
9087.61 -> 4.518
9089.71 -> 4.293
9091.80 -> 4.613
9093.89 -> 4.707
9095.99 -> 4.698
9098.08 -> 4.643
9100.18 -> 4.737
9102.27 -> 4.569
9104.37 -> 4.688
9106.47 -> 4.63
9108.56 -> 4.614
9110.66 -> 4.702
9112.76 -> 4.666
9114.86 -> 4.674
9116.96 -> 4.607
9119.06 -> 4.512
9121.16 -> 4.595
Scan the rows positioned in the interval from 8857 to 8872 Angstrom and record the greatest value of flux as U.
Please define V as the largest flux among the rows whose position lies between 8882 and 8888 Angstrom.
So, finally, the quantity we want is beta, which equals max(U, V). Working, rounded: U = 4.57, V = 4.431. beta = 4.57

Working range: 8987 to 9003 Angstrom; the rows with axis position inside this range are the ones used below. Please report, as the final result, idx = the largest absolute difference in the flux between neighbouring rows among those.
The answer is 0.65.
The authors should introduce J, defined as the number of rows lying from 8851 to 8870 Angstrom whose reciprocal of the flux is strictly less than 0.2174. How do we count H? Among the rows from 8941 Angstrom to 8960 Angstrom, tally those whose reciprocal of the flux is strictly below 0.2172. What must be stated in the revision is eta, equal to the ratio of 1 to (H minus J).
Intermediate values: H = 1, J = 3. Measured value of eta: -0.50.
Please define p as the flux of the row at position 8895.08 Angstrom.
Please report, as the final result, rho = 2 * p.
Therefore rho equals 8.87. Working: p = 4.436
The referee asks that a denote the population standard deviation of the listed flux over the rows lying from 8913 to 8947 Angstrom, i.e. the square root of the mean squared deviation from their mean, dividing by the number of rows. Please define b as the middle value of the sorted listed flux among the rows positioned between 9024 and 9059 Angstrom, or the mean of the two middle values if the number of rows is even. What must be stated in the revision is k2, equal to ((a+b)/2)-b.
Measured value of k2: -2.259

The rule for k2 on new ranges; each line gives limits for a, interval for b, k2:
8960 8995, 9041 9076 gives -2.283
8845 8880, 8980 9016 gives -2.211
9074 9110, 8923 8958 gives -2.192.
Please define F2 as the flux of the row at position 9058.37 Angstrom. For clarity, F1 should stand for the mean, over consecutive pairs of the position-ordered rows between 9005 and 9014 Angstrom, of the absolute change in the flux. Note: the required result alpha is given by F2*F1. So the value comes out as 0.95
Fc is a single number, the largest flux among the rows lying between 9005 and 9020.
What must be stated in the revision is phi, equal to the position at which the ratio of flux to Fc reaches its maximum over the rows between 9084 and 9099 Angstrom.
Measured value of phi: 9093.89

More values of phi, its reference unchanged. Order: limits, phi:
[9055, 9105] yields 9100.18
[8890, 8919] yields 8905.33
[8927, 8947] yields 8934.08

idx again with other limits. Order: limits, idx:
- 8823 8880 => 0.42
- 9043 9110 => 0.32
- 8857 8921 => 0.40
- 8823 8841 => 0.42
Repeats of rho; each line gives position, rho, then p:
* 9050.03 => 9.55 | 4.774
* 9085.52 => 9.11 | 4.553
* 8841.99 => 9.56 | 4.779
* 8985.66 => 9.22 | 4.61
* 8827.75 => 9.20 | 4.599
